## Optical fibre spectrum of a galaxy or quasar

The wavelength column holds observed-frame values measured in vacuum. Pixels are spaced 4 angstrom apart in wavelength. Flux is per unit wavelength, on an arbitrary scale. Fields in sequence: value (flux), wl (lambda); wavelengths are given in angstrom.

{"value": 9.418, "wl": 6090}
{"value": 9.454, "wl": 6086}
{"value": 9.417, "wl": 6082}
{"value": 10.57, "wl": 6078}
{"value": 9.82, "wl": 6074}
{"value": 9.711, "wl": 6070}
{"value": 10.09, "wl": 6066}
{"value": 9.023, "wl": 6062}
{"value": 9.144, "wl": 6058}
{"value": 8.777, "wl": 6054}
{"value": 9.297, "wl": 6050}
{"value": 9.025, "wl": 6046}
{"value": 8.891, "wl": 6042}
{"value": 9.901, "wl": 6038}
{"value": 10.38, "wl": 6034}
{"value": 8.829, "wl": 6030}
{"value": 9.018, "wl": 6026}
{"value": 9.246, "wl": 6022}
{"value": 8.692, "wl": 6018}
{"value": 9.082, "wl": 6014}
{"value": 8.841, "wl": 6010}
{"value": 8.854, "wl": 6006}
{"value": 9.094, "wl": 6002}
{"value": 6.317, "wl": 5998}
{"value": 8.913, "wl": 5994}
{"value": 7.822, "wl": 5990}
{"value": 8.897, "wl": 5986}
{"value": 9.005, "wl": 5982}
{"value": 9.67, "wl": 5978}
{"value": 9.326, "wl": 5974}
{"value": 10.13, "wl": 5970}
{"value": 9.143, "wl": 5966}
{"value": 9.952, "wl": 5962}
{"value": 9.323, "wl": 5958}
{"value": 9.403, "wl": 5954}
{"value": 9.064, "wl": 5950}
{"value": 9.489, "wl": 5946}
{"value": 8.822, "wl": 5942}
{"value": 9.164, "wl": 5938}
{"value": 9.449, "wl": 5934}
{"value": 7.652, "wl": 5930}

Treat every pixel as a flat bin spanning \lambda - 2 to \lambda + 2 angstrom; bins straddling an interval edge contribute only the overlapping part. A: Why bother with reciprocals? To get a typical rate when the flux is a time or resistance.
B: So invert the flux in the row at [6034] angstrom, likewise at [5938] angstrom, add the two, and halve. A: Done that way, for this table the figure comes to 0.103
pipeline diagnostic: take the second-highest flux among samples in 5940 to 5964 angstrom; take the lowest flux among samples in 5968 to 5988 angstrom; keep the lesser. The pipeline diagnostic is 8.90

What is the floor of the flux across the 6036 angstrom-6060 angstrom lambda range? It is 8.777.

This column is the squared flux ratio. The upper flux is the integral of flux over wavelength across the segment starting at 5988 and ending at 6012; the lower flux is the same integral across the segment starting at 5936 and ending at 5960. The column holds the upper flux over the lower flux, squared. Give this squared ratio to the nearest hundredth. 0.81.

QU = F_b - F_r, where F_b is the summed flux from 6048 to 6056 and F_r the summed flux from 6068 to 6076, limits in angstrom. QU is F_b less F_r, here -1.5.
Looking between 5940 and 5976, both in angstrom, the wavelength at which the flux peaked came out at 5970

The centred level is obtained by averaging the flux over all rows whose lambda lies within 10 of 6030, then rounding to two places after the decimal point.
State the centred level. 9.47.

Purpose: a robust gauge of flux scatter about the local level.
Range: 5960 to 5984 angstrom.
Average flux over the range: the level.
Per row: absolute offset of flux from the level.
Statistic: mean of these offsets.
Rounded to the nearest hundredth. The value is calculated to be 0.38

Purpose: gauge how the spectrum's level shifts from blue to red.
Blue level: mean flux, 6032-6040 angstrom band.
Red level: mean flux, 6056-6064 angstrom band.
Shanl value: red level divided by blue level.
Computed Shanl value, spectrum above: 0.90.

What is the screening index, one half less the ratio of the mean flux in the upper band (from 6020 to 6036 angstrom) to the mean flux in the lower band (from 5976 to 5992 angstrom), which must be -0.56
